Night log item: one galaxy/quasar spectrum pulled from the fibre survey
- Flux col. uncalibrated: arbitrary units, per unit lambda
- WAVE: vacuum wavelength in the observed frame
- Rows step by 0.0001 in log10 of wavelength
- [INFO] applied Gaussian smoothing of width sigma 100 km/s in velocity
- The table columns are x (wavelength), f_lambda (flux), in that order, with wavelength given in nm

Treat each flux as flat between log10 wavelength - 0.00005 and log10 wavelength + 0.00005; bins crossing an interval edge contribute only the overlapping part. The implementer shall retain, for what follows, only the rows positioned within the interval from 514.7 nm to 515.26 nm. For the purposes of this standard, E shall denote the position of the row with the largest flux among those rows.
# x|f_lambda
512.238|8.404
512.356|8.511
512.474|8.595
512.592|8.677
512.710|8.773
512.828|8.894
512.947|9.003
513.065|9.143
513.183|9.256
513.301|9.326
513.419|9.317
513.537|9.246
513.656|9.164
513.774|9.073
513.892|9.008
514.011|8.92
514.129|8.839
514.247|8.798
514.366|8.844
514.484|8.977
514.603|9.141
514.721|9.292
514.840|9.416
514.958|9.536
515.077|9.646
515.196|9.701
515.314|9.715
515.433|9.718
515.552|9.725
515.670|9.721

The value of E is 515.196 nm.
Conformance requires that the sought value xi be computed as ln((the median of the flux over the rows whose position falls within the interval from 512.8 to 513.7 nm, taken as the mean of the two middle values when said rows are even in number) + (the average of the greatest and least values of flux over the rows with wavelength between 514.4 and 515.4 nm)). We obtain 2.921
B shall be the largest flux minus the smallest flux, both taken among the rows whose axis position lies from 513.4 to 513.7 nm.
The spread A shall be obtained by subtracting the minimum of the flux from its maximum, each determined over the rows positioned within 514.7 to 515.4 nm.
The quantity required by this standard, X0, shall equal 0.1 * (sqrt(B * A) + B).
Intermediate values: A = 0.42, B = 0.2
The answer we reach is 0.041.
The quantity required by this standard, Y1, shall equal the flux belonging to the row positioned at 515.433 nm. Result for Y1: 9.718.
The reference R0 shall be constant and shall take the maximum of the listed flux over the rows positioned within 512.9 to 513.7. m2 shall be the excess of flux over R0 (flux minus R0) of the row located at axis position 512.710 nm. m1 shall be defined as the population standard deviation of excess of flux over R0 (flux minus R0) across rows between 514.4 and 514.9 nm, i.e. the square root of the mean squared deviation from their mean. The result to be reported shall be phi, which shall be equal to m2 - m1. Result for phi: -0.72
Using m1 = 0.16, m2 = -0.6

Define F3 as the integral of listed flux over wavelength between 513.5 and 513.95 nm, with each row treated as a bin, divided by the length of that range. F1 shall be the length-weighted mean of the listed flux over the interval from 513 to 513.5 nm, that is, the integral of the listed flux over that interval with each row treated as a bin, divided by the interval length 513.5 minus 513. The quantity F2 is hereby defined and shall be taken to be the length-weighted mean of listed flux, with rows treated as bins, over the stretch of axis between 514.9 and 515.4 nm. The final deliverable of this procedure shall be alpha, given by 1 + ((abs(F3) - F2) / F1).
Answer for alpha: 0.94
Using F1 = 9.27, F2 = 9.6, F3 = 9.1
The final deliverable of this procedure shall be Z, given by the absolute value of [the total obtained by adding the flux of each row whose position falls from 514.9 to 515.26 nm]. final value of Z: 28.9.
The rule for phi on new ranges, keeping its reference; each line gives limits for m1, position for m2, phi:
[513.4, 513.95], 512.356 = -0.93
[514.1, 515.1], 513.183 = -0.37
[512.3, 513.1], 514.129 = -0.70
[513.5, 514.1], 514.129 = -0.60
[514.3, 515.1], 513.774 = -0.52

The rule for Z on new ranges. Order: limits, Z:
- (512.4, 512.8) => 26.0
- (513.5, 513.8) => 27.5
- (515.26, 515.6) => 29.2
